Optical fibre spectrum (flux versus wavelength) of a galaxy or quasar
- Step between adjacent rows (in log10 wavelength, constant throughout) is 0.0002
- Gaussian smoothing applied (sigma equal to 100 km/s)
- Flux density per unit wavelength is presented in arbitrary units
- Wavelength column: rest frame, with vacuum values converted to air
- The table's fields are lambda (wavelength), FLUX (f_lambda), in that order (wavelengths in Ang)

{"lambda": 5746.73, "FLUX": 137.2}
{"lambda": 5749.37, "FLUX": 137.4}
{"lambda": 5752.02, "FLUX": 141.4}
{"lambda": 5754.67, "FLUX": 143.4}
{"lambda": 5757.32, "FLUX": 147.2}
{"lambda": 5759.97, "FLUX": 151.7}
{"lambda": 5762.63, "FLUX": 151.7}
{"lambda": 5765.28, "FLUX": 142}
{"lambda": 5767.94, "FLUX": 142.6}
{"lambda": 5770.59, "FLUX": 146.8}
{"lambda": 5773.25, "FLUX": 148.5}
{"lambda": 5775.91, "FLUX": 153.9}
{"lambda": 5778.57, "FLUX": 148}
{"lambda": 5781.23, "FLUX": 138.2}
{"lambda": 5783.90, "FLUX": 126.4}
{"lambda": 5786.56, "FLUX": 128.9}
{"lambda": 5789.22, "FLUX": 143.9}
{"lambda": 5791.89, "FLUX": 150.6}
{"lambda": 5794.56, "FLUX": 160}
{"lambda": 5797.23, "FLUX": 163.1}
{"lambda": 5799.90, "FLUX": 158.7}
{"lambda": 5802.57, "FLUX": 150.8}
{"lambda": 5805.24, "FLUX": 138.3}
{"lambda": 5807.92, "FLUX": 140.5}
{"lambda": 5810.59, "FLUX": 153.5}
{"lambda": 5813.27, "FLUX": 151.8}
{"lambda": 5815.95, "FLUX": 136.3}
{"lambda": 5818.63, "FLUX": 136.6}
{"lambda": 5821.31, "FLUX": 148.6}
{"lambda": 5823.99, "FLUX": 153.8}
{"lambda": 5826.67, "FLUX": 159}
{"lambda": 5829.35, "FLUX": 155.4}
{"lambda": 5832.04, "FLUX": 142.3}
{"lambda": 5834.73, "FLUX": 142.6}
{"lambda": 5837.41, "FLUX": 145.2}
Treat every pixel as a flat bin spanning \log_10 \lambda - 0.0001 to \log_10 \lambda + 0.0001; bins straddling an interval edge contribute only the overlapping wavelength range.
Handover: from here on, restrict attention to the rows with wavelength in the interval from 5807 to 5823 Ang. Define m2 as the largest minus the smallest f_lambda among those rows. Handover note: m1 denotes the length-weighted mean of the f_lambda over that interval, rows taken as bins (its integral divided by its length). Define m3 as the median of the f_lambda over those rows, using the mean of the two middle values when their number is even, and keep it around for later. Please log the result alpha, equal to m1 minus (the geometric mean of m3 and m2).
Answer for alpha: 95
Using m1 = 145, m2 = 17.2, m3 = 145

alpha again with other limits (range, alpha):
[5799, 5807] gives 93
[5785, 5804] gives 79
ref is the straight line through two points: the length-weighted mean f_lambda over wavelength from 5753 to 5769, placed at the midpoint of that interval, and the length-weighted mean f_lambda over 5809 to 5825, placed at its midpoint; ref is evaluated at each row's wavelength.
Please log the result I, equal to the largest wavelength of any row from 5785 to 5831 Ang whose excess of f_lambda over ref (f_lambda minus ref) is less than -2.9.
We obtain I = 5818.63 Ang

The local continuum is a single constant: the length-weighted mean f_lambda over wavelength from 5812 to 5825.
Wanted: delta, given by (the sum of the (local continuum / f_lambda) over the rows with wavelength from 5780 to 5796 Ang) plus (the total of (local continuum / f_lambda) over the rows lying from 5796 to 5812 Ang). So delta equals 12.0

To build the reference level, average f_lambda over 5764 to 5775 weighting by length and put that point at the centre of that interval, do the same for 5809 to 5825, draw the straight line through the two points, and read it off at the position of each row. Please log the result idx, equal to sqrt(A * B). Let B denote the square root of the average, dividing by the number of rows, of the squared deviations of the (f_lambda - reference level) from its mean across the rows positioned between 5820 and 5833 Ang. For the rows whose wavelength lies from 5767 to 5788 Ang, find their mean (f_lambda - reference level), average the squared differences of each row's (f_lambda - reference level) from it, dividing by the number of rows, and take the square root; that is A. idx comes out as 7.4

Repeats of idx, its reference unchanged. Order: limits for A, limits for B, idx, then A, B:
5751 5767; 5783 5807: 7.3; 4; 13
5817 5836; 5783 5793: 8.7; 8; 10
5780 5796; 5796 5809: 10.7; 12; 10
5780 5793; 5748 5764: 6.8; 9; 5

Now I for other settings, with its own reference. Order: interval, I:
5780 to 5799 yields 5786.56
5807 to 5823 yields 5818.63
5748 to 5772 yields 5767.94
